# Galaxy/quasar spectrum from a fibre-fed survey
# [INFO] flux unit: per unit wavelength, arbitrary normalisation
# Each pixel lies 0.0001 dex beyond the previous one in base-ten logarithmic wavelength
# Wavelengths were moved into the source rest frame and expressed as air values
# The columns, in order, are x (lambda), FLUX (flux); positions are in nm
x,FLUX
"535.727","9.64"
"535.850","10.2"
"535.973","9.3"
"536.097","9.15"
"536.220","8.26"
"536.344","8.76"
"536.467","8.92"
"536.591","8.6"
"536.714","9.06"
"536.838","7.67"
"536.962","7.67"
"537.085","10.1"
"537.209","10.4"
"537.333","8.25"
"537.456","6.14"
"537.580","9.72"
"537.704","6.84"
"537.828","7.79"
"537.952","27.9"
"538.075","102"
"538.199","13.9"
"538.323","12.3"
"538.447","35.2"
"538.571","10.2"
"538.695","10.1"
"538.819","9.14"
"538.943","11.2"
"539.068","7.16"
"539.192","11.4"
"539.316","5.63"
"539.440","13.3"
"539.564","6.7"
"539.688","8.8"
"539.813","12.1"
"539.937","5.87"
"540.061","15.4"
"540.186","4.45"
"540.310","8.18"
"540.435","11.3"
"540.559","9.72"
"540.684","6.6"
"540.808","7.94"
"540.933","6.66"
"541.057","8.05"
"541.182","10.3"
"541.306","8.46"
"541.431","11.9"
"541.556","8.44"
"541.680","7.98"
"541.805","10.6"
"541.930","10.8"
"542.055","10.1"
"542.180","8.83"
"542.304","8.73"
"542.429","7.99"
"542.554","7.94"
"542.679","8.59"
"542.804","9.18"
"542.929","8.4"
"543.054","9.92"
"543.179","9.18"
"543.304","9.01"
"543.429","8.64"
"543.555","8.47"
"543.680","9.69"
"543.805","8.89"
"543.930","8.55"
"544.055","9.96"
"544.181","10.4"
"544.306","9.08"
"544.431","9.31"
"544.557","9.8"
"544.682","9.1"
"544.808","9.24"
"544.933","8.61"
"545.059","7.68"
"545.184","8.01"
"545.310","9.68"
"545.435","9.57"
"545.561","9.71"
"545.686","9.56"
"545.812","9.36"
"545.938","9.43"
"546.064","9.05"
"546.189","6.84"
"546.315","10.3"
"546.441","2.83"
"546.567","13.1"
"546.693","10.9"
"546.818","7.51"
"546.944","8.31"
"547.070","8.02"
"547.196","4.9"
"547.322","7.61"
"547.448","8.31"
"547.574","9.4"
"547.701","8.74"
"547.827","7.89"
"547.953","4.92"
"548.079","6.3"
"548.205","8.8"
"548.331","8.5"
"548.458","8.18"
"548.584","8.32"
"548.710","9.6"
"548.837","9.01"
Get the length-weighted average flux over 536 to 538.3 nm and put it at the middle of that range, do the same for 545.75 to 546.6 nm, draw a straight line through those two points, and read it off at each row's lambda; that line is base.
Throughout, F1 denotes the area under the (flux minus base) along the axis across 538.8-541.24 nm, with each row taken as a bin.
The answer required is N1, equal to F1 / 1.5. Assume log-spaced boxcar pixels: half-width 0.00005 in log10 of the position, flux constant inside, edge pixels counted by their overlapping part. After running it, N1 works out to -6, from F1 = -10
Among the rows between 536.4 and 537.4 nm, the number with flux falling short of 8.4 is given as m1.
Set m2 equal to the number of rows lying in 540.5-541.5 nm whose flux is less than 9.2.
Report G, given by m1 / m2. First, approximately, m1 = 3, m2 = 5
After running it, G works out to 0.6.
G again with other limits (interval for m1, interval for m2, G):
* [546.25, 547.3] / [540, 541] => 1.0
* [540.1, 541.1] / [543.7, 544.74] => 1.5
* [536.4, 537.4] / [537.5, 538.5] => 1.5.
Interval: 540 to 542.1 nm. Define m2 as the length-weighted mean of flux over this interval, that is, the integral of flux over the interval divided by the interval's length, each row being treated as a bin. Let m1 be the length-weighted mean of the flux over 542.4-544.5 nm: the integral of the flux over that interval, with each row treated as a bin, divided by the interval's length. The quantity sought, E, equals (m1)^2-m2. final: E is 72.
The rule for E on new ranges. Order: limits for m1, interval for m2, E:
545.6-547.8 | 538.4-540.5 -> 61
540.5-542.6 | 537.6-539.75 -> 62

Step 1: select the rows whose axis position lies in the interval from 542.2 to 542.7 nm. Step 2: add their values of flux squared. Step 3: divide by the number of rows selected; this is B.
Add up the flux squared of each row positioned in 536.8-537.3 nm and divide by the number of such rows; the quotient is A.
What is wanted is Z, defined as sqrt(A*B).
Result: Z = 75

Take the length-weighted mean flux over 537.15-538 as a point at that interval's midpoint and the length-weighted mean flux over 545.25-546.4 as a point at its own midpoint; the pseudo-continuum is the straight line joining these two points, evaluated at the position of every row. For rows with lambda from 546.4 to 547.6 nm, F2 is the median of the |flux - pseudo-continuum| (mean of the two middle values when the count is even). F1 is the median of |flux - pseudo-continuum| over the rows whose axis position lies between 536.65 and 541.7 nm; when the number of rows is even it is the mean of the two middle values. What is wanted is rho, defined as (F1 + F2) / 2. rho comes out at 1.7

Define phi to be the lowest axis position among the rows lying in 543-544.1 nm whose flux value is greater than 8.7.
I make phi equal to 543.054 nm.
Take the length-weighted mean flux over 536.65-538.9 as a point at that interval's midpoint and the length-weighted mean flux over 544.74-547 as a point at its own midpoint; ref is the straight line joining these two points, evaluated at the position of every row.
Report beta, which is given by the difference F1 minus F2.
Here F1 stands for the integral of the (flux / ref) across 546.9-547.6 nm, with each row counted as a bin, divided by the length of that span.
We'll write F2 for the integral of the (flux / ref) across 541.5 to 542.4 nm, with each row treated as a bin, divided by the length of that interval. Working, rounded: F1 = 1.02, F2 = 0.73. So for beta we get 0.3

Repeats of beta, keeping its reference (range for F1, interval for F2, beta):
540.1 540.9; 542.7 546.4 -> -0.3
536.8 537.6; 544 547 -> -0.5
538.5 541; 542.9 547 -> -0.3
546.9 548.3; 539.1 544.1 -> 0.4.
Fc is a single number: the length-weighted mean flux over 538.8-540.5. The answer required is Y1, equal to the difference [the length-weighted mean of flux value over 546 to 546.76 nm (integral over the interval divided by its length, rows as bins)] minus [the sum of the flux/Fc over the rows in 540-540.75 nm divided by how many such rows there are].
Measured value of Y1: 7.8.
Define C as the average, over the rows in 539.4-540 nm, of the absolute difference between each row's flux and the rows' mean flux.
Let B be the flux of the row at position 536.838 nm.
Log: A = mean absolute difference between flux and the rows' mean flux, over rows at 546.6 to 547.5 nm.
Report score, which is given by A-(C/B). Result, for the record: 0.73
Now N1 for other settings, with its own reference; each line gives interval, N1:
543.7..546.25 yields 0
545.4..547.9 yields 1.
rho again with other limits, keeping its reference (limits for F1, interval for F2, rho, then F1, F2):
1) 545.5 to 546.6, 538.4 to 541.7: 1.2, 0.5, 2.0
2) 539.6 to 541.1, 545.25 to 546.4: 1.2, 2.1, 0.4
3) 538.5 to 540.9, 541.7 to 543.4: 1.5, 2.0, 0.9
